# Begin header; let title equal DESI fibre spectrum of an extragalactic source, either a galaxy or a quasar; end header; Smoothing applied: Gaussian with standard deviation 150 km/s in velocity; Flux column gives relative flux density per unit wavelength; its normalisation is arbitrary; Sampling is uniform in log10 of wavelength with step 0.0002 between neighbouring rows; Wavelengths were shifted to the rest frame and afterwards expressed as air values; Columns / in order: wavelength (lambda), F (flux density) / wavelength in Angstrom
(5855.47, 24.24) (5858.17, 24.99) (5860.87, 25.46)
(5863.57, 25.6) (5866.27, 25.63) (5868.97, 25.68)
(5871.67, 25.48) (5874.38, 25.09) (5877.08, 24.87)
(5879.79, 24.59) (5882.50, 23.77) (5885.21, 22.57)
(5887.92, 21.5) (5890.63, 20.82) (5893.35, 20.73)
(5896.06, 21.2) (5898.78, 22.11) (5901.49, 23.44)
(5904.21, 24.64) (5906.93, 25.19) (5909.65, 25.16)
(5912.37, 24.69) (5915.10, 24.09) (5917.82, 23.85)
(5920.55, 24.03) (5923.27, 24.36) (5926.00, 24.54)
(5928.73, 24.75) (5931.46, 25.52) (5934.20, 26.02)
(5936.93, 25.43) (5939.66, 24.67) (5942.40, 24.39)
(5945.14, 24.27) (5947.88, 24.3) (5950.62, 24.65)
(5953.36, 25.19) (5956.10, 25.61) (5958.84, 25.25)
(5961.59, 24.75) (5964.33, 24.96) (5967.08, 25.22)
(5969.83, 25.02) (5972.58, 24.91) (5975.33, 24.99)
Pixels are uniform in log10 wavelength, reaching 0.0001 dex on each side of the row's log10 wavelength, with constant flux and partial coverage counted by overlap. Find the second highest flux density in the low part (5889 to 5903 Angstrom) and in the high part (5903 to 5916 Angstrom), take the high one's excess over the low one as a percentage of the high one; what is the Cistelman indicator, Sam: 12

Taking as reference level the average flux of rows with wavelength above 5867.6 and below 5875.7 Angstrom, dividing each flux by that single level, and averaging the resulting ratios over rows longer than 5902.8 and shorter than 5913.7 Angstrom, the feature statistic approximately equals 0.98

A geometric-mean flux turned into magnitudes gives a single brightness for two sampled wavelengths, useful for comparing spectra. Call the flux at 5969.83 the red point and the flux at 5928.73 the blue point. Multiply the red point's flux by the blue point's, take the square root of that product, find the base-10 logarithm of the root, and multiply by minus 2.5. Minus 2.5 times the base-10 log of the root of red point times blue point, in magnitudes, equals -3.49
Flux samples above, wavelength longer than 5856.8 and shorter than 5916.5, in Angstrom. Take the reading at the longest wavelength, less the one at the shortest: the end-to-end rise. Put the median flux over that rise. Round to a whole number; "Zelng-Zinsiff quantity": -27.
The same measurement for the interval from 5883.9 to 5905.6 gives 11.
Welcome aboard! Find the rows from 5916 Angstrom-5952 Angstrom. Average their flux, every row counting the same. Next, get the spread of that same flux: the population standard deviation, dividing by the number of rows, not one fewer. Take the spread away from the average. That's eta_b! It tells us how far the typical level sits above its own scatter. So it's 24.1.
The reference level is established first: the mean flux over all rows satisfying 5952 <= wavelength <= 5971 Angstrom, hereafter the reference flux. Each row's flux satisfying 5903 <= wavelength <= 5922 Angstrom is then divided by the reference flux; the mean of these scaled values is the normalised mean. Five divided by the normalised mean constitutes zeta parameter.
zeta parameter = 5.13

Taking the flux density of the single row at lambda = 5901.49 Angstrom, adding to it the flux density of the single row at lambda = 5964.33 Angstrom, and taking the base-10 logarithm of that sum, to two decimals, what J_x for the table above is 1.68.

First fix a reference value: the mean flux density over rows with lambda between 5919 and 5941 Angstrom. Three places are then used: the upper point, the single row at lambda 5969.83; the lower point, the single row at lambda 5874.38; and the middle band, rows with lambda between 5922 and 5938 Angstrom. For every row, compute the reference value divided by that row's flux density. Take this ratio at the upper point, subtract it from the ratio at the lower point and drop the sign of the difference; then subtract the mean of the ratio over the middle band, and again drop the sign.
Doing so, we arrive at 0.99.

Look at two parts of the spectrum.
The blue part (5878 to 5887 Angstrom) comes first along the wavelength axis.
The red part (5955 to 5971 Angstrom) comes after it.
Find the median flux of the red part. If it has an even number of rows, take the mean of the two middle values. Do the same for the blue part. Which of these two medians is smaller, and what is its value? 23.8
